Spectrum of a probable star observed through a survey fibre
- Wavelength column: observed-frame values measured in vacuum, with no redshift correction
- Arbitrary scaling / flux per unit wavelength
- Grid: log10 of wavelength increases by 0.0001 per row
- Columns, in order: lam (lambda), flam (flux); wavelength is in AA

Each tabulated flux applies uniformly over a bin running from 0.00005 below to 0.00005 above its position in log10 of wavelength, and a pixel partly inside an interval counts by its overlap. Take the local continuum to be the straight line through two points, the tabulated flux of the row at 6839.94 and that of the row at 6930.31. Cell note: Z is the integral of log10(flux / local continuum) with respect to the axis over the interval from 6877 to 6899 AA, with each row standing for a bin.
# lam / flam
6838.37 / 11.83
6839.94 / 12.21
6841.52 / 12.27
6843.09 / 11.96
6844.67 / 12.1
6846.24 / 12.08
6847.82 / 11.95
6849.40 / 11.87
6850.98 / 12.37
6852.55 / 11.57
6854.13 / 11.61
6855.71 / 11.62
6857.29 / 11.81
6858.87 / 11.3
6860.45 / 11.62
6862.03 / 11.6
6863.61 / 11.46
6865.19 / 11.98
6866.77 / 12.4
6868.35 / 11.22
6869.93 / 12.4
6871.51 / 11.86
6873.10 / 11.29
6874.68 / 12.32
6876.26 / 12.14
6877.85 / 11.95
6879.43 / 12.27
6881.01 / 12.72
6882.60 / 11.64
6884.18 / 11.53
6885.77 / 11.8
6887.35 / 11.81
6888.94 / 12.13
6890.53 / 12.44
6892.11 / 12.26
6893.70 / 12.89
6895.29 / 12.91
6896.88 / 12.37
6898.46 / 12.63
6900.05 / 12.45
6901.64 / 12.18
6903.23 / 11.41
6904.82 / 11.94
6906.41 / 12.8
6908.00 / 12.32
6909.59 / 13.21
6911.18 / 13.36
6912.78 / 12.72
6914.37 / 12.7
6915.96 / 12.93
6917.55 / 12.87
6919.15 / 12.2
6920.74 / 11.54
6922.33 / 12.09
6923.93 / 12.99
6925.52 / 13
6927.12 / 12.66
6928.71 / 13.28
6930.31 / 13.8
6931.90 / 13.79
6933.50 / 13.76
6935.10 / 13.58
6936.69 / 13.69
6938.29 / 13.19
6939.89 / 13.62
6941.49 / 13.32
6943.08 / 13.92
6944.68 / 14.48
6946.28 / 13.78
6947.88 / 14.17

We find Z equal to -0.63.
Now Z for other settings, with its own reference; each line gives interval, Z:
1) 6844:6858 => -0.26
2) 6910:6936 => -0.61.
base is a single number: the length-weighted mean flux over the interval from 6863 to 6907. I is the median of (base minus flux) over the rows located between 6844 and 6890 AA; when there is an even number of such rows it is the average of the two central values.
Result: 0.26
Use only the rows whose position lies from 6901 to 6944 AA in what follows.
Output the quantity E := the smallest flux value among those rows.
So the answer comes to 11.41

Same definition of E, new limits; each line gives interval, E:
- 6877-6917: 11.41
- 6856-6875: 11.22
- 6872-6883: 11.29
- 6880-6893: 11.53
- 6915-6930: 11.54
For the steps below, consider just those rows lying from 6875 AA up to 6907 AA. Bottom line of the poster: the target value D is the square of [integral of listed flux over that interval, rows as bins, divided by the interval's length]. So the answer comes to 149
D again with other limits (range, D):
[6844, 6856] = 142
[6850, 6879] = 140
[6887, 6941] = 163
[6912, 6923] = 155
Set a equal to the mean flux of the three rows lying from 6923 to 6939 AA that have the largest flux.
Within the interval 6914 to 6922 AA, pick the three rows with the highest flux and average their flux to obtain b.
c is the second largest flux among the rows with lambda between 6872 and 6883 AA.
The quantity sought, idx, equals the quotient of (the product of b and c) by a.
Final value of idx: 11.5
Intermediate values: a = 13.8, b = 12.8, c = 12.32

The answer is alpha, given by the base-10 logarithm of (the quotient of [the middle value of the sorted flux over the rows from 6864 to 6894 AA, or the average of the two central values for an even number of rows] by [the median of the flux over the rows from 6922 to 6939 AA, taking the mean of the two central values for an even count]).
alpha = -0.039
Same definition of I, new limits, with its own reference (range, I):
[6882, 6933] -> -0.42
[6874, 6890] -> 0.08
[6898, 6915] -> -0.51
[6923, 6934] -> -1.16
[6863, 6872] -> 0.20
